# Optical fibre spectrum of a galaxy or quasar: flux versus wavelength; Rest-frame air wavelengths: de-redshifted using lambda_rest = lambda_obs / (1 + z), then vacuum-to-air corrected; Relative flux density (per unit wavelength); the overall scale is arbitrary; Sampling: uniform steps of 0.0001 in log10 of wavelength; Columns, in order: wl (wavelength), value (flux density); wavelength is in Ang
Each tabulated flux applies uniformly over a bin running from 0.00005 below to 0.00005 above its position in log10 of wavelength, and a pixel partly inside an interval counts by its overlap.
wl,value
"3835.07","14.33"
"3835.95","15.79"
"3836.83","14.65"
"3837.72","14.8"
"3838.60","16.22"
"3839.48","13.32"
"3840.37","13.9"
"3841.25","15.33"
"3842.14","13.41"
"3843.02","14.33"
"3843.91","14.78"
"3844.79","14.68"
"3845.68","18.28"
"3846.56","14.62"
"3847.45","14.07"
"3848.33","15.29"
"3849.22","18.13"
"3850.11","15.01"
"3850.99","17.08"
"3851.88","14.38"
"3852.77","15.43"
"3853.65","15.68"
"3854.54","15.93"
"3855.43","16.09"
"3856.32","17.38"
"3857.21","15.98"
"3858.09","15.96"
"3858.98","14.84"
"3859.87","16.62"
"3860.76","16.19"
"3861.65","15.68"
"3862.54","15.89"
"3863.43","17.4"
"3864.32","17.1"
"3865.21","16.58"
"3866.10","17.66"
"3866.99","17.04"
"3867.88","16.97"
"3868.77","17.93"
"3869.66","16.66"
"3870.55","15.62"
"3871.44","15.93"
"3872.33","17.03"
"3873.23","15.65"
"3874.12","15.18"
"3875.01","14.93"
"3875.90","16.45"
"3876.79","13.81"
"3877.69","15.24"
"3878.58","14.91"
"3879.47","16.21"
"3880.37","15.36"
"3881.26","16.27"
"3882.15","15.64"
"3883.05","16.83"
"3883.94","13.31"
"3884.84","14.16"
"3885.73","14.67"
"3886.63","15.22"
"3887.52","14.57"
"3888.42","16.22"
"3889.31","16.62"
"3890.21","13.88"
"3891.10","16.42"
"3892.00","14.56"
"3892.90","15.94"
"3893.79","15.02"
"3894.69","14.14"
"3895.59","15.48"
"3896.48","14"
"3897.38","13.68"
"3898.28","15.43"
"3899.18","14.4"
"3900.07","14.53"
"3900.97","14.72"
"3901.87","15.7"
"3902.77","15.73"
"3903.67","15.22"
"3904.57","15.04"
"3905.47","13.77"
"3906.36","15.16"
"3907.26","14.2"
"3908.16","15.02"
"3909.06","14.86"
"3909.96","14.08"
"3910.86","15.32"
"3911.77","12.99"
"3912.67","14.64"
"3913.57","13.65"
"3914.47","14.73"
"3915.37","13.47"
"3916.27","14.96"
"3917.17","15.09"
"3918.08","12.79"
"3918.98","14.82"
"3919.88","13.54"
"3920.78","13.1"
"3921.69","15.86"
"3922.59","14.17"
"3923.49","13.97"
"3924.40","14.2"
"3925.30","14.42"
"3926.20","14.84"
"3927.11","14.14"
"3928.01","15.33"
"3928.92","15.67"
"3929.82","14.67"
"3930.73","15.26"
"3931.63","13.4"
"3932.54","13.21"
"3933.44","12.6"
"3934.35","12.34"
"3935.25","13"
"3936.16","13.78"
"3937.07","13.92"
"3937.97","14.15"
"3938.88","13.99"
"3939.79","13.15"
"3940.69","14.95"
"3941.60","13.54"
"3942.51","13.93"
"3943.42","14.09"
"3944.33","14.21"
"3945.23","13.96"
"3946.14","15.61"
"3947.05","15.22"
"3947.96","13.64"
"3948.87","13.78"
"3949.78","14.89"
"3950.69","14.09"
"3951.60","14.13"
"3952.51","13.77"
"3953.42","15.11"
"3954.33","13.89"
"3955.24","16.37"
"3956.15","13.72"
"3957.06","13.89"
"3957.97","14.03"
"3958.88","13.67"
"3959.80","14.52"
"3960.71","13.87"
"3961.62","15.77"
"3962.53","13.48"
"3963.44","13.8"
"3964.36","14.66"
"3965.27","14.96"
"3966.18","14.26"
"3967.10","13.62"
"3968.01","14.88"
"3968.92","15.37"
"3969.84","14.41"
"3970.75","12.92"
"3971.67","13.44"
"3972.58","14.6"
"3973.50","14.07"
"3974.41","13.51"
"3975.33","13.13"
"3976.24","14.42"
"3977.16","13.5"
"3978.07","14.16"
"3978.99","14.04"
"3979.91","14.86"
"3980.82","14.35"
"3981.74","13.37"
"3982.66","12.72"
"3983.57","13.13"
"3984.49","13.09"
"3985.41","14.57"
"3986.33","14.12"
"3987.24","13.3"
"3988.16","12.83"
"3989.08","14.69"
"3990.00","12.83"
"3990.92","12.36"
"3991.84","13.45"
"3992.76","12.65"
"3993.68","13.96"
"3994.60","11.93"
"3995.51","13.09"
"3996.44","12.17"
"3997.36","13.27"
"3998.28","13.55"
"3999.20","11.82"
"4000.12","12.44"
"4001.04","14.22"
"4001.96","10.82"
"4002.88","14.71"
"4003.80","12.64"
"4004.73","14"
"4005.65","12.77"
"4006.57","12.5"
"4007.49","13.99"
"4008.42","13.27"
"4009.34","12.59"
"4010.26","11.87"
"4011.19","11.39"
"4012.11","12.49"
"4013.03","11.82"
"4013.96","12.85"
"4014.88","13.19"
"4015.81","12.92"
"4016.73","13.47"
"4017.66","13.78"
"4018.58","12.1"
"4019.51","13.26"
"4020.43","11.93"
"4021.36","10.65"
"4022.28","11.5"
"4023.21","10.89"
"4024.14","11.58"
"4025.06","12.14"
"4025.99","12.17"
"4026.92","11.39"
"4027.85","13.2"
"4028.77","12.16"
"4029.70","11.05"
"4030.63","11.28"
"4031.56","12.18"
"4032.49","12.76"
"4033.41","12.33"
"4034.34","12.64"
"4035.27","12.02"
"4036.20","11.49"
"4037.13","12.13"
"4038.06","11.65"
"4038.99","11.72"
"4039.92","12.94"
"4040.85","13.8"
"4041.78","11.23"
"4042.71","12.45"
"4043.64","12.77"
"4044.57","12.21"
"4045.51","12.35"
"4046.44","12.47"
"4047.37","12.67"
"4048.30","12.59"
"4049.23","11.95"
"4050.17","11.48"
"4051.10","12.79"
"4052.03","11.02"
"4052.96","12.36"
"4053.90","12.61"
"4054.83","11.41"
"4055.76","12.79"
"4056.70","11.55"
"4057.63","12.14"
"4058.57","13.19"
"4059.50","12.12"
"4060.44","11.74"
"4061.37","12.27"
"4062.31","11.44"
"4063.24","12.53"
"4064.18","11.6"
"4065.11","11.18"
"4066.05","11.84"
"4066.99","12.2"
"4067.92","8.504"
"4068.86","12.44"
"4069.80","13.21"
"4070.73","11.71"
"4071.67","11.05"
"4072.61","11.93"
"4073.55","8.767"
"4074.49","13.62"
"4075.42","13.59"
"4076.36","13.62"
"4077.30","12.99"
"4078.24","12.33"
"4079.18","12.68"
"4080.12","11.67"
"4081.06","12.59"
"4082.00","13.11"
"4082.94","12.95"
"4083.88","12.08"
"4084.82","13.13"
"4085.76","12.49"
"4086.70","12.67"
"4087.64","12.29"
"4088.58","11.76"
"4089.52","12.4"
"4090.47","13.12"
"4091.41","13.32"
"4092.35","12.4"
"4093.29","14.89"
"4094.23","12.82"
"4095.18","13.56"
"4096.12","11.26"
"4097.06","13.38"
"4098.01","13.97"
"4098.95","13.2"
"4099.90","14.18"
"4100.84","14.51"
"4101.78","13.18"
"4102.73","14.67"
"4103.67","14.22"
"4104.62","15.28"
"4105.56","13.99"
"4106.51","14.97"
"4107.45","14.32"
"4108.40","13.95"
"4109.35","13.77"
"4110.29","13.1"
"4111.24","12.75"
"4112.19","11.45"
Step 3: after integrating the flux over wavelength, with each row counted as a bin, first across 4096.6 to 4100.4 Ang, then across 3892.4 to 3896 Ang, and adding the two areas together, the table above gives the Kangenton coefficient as 106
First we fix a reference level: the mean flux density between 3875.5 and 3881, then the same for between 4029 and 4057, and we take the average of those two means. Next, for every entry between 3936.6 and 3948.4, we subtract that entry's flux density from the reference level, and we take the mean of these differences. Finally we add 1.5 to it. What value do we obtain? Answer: 1.1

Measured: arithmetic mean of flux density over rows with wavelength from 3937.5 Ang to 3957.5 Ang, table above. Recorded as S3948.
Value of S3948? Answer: 14.3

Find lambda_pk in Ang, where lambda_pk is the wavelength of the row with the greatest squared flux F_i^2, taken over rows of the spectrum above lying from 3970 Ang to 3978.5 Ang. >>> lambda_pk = 3972.58 Ang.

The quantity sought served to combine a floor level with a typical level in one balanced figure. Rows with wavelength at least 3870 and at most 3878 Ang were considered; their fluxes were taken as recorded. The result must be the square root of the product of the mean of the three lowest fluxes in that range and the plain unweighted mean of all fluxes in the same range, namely 15.1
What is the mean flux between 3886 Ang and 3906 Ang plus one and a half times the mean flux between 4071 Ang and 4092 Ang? 33.7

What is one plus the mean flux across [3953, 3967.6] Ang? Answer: 15.4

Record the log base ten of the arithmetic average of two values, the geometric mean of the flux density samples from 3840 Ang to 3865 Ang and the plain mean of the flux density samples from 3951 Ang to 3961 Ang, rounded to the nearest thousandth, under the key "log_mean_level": 1.175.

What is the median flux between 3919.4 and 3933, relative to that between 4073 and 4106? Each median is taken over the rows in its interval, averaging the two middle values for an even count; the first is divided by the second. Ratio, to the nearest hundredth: 1.08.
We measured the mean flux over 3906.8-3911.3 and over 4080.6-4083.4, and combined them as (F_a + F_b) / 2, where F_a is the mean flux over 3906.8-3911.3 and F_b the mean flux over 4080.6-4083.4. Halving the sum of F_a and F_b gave 13.8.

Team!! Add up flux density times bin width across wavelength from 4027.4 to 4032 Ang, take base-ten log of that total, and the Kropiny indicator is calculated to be 1.74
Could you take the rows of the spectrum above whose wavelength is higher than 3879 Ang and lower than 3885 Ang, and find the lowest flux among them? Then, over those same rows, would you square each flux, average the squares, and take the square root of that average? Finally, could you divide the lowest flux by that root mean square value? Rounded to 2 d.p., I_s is 0.86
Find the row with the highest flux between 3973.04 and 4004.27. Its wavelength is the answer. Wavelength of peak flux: 3979.91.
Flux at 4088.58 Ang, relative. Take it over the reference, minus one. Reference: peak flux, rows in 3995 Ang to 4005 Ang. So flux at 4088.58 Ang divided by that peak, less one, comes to -0.20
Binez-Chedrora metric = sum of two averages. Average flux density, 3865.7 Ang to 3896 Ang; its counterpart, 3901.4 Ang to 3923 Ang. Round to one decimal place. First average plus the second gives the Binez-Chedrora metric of 30.1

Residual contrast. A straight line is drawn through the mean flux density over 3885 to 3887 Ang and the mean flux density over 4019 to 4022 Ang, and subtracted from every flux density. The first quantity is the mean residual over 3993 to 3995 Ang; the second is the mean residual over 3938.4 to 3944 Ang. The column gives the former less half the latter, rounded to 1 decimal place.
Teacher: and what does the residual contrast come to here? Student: 0.3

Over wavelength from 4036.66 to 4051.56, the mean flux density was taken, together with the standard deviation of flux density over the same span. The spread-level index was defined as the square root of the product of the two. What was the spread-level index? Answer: 2.8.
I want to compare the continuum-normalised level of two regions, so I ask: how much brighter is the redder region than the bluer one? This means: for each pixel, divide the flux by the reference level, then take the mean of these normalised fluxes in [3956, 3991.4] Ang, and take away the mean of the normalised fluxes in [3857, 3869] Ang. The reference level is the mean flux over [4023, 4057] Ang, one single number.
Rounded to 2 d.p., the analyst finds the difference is -0.22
